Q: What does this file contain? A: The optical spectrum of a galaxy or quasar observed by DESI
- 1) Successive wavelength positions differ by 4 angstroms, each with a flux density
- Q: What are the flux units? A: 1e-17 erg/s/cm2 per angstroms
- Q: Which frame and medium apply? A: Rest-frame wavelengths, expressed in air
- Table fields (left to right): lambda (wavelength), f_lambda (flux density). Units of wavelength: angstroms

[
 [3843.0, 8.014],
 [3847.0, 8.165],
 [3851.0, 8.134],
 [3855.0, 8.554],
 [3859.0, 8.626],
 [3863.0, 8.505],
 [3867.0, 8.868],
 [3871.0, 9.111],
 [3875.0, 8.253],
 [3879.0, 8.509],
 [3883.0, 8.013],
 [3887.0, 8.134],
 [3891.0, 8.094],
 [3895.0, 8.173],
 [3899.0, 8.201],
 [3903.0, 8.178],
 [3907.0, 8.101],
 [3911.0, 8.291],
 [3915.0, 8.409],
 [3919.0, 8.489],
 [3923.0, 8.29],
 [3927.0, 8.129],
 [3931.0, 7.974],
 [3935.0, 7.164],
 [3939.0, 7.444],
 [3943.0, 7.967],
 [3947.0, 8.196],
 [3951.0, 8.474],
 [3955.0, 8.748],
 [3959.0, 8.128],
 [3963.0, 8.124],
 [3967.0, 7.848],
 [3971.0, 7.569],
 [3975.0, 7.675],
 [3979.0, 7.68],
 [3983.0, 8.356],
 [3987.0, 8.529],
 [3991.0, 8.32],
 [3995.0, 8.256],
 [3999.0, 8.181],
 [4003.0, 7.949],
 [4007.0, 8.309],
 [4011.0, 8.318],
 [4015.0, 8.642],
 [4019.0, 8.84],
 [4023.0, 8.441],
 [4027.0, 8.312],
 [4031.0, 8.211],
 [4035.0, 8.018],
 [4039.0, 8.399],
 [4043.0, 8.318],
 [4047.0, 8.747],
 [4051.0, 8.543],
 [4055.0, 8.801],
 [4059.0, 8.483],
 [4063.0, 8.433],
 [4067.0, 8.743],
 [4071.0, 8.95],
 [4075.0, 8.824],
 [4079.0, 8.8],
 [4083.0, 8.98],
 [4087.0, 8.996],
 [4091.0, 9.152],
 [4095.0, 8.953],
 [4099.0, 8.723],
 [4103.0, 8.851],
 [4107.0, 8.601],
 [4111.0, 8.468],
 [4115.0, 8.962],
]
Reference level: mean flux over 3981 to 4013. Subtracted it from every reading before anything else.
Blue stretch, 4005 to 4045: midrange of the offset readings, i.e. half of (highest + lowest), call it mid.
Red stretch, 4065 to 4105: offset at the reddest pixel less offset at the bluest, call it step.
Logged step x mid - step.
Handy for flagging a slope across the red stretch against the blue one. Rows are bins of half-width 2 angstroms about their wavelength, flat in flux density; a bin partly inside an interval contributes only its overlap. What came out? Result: -0.1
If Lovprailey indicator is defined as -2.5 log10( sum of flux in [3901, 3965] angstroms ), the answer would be -5.29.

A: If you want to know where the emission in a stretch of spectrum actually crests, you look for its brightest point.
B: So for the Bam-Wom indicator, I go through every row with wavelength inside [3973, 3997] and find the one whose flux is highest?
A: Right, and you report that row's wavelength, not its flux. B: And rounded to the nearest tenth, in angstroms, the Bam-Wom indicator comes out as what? 3987.0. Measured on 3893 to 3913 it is 3911.0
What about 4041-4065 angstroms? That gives 4055.0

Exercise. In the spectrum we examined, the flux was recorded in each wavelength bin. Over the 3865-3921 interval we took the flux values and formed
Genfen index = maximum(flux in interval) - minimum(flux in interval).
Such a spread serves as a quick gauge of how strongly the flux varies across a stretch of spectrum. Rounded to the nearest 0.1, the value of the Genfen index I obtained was 1.1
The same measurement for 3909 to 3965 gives 1.6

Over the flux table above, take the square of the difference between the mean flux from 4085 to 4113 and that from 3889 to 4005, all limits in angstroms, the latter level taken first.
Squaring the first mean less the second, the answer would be 0.5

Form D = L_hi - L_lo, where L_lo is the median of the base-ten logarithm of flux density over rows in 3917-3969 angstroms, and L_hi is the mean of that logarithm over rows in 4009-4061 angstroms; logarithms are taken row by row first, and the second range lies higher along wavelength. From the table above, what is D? 0.018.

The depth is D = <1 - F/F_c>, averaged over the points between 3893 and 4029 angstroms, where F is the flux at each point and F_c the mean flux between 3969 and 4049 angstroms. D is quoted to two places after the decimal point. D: 0.01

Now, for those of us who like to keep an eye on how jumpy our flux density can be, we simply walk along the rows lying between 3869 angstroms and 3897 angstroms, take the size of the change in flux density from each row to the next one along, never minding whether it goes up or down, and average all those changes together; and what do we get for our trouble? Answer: 0.31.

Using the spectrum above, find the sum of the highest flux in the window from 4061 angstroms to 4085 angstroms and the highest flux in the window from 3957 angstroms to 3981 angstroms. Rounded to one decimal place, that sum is 17.1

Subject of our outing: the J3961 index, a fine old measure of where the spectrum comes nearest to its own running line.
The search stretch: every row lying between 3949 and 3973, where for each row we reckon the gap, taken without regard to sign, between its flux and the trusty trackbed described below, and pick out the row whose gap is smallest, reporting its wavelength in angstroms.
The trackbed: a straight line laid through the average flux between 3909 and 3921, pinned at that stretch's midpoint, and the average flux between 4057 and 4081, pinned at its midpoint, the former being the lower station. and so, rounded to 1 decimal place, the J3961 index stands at 3951.0 angstroms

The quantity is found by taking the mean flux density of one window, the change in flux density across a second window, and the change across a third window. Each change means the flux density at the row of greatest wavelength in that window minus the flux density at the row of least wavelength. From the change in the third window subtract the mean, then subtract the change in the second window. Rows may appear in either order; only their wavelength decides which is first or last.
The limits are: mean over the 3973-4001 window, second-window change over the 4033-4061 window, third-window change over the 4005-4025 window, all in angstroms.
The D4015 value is -8.48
